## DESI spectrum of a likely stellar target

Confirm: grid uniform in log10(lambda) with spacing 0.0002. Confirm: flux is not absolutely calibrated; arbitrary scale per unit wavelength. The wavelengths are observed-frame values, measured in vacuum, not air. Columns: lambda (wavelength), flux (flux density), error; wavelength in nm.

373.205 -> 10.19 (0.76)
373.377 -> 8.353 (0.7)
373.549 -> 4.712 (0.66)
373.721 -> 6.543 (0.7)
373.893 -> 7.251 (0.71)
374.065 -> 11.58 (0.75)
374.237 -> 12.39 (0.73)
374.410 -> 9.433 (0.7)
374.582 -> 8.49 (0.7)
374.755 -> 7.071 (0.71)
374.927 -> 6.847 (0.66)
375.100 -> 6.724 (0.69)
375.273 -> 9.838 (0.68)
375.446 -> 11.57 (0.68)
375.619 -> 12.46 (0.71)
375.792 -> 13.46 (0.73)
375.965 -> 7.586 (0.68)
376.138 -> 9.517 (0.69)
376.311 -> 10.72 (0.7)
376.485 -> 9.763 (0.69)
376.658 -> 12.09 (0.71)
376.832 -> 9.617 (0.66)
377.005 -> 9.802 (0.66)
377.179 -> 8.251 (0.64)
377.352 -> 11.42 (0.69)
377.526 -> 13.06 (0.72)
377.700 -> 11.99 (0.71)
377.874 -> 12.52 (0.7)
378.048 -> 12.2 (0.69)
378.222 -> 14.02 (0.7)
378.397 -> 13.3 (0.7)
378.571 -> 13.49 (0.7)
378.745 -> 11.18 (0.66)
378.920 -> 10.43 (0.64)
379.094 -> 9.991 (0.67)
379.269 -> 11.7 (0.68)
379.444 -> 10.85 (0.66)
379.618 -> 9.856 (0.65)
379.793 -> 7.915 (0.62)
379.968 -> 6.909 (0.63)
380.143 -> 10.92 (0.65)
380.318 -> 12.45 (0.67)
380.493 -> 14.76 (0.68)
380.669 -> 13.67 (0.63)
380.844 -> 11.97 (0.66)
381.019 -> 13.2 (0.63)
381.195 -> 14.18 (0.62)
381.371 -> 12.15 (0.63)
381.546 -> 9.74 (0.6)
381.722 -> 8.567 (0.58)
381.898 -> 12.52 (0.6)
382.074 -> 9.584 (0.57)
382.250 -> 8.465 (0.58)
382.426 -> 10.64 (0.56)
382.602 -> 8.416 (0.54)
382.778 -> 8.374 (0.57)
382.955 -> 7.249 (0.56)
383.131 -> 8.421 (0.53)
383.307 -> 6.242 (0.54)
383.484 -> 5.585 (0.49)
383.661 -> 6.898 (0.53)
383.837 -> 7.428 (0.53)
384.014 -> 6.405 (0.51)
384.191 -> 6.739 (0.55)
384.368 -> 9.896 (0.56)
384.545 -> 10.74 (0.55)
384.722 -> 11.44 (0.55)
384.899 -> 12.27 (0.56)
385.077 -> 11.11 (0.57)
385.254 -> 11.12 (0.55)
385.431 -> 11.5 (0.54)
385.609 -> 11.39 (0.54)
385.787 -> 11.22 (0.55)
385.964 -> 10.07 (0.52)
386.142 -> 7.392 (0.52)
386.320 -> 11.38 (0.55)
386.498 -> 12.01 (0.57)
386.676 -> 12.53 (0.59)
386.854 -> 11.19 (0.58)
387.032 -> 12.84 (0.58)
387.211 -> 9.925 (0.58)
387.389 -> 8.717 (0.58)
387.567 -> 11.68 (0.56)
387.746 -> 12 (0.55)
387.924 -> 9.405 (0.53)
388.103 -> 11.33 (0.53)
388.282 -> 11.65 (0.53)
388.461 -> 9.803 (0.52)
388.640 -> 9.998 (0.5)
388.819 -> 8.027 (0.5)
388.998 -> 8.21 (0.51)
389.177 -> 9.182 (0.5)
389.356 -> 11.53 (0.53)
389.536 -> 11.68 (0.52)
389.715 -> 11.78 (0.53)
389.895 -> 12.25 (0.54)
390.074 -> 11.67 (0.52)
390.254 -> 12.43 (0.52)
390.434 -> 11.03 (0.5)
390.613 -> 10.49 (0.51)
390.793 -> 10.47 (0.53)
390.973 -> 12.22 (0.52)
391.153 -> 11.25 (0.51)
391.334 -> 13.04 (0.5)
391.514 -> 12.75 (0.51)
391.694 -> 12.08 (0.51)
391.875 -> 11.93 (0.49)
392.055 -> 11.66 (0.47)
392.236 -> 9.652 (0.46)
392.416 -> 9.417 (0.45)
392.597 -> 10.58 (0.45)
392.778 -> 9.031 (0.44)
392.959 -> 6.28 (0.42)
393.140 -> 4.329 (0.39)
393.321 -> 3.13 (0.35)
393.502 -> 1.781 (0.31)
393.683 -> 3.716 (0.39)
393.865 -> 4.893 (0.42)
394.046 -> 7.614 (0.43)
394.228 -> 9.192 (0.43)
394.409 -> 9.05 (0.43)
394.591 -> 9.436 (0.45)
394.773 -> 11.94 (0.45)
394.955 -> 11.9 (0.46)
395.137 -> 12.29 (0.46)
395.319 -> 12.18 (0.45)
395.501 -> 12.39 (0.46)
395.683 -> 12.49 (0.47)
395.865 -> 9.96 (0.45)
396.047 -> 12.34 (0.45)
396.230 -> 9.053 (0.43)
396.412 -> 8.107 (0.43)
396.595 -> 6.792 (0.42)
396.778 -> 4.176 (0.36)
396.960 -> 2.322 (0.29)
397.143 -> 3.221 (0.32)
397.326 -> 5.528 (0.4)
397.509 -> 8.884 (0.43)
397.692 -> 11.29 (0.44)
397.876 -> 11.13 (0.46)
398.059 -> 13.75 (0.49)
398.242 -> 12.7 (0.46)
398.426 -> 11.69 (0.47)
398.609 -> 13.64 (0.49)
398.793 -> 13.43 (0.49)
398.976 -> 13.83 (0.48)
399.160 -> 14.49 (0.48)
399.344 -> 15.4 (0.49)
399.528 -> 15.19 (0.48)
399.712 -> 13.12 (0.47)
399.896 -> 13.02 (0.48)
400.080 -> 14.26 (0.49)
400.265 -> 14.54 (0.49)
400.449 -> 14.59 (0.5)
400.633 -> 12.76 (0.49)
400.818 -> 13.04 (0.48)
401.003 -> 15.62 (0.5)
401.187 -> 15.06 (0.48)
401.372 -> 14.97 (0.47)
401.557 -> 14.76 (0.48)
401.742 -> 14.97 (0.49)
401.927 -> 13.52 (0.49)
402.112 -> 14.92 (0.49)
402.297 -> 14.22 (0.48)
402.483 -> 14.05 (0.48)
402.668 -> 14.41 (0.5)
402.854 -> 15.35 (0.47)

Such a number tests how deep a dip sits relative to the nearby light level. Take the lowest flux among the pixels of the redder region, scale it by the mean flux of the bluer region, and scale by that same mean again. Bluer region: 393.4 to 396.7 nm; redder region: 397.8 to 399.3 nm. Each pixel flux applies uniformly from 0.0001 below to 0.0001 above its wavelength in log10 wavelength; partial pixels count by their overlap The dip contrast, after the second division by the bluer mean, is 0.13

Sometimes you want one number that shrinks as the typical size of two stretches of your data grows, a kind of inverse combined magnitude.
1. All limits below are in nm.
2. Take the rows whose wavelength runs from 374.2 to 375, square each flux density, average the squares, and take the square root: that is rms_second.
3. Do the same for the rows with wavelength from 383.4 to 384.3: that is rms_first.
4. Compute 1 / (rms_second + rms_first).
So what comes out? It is 0.0637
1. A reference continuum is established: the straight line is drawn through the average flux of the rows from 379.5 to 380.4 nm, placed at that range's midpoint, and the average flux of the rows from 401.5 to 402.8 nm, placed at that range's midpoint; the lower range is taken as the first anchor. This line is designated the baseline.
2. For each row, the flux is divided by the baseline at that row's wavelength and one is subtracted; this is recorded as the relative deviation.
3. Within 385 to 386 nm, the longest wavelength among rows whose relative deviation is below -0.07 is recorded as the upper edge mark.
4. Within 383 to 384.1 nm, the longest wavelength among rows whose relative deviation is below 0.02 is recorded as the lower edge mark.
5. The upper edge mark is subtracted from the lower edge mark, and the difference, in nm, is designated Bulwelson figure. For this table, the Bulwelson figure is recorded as -1.95 nm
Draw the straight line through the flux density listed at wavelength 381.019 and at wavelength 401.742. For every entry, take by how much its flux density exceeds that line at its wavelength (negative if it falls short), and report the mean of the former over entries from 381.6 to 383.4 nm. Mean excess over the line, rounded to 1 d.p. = -4.5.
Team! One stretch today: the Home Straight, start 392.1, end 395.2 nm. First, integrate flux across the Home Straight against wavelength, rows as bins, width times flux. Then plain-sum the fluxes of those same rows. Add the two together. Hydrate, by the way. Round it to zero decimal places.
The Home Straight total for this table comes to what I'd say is 159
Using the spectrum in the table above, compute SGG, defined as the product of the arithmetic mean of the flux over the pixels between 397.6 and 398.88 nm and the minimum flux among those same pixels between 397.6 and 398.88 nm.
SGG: 139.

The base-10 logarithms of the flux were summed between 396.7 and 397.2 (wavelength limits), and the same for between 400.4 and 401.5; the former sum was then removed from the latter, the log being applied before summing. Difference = 5.4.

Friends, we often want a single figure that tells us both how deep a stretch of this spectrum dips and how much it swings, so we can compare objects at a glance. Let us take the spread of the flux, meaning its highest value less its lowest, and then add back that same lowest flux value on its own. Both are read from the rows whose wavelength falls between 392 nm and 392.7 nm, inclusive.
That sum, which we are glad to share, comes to 11.7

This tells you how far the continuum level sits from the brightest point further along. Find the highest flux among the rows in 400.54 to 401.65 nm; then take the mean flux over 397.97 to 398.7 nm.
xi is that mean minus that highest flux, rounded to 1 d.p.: -2.7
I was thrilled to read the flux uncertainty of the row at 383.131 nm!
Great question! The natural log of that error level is -0.63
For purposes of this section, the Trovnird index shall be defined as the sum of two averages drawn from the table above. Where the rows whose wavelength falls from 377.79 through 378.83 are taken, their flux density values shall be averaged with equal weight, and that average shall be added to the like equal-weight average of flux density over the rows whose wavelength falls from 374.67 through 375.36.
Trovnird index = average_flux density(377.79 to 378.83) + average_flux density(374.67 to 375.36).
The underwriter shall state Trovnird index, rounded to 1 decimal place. 20.4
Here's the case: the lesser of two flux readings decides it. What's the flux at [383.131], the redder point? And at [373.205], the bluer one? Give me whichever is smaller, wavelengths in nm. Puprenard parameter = 8.4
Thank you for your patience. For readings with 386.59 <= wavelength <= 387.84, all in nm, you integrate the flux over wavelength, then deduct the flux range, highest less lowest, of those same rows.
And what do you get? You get 10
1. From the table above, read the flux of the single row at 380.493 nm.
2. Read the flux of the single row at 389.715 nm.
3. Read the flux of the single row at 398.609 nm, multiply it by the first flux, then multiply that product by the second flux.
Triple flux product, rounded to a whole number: 2372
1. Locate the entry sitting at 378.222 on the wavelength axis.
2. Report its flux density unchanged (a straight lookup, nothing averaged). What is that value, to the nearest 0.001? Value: 14.020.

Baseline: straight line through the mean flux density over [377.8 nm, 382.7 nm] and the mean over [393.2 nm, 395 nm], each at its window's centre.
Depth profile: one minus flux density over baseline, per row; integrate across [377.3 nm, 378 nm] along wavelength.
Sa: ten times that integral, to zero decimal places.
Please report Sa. 0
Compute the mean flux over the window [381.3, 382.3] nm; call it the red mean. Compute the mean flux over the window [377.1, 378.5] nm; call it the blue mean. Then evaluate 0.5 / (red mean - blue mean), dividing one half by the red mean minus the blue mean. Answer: -0.3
